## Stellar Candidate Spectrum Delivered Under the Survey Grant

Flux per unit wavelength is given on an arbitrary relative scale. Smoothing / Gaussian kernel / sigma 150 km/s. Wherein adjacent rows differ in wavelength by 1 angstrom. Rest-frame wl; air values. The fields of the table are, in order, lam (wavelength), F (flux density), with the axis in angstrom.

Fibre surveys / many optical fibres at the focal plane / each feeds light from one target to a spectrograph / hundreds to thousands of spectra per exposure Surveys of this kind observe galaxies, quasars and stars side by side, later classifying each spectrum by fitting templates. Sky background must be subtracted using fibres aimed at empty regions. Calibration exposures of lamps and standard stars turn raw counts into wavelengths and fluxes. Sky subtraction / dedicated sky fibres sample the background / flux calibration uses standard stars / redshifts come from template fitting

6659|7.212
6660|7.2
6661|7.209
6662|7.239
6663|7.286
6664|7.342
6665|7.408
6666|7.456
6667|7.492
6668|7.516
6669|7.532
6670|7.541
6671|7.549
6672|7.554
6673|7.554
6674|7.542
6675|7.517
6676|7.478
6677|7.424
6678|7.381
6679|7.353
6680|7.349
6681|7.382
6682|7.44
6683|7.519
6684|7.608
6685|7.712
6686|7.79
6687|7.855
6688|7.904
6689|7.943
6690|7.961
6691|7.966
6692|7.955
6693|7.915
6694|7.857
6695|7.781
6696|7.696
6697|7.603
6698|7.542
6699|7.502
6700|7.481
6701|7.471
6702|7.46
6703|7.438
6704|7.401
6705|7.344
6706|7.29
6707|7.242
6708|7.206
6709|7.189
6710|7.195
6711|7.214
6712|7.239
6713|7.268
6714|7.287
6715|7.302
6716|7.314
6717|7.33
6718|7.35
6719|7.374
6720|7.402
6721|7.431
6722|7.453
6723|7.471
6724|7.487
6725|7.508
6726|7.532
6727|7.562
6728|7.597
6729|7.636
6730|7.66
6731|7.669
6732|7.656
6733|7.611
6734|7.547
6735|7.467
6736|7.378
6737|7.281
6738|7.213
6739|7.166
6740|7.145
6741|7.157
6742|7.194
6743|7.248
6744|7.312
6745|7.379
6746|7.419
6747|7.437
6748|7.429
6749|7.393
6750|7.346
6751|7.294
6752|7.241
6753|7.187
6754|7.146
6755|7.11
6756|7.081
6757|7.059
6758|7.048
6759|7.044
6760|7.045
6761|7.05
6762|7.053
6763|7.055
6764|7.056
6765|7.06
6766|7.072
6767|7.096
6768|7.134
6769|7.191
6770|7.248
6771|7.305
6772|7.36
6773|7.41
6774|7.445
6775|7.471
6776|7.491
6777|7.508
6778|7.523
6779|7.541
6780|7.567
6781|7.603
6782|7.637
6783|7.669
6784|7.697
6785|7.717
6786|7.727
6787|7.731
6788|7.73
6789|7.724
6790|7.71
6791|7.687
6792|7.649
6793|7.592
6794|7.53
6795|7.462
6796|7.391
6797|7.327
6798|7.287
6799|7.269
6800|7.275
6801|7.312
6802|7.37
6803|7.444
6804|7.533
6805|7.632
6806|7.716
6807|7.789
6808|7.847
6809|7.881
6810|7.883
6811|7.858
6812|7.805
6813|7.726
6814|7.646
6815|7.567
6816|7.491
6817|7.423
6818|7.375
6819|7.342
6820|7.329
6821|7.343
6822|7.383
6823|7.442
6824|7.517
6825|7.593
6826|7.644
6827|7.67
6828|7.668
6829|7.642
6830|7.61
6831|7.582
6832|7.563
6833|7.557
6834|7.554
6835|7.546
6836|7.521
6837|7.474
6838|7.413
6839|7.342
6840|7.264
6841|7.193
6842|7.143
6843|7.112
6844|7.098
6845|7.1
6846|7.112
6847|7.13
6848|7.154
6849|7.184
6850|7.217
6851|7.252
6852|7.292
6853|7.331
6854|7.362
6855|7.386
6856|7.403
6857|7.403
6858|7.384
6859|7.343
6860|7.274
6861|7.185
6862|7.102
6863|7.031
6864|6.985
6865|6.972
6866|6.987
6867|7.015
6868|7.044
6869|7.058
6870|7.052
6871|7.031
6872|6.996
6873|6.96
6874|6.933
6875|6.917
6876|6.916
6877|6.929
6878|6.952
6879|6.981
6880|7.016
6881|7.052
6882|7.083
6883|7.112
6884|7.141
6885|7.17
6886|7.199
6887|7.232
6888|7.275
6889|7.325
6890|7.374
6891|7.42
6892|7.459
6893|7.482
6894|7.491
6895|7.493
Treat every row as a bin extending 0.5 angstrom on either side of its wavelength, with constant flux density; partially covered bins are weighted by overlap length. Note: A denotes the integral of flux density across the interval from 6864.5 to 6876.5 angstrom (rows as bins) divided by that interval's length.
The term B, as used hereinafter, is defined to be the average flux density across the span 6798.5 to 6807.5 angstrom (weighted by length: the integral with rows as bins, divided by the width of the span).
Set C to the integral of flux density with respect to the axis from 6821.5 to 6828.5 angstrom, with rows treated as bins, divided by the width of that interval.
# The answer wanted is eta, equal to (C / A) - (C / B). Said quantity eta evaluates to 0.07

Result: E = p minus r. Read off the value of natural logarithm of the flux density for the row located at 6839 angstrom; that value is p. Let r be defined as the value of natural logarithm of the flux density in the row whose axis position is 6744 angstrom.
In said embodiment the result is 0.004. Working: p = 1.99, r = 1.99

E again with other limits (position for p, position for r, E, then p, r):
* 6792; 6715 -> 0.046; 2.03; 1.99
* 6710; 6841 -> 0.000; 1.97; 1.97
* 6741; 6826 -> -0.066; 1.97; 2.03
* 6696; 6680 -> 0.046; 2.04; 1.99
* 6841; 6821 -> -0.021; 1.97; 1.99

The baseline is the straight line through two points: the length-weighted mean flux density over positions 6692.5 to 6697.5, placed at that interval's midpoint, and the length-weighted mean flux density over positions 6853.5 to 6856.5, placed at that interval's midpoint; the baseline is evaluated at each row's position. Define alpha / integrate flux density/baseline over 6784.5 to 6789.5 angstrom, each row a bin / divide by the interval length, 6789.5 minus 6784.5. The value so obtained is 1.02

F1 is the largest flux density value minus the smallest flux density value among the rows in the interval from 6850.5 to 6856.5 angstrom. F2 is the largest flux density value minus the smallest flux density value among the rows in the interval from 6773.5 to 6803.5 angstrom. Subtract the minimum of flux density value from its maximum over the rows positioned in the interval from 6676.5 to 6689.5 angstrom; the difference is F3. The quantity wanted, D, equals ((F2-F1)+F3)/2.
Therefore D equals 0.45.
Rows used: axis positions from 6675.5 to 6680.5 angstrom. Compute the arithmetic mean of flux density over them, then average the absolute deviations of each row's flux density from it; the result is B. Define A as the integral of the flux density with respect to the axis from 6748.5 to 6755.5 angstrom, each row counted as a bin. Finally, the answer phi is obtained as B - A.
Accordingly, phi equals -51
